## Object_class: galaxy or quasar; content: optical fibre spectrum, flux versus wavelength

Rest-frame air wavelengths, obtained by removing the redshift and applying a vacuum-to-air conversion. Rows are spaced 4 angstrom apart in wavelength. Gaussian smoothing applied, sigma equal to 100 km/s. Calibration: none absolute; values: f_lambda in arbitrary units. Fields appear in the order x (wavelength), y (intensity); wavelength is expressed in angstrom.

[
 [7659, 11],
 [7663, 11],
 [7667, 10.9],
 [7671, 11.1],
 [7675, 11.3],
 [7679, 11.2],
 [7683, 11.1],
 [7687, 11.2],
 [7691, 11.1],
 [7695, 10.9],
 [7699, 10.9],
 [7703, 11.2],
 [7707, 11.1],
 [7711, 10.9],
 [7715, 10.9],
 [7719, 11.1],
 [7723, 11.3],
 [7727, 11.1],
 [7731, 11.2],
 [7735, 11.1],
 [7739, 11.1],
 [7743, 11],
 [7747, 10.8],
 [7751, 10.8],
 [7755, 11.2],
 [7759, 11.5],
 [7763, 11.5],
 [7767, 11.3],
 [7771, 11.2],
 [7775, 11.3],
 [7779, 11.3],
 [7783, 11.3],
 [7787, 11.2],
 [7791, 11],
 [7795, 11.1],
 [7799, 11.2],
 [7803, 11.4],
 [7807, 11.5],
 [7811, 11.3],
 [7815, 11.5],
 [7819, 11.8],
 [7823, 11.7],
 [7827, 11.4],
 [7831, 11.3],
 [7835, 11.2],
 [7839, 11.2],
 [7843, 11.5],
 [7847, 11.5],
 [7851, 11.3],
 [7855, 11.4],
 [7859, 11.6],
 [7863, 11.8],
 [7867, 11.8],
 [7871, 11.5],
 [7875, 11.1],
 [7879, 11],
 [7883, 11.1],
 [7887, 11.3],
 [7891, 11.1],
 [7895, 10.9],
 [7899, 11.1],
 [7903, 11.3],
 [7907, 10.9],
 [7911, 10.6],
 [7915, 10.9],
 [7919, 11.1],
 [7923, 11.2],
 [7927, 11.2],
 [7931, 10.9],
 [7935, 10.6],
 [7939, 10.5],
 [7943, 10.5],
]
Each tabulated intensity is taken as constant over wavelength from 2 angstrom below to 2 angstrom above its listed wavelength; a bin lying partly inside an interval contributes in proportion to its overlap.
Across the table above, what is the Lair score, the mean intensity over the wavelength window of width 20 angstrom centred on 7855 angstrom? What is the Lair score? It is 11.5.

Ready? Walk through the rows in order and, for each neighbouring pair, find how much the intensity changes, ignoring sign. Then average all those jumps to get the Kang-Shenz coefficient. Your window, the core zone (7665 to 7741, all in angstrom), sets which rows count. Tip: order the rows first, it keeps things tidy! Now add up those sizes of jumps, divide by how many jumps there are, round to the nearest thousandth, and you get 0.133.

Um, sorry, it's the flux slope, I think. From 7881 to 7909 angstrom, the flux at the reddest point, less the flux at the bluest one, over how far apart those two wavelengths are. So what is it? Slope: -0.008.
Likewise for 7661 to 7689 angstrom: 0.008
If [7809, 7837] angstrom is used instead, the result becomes -0.004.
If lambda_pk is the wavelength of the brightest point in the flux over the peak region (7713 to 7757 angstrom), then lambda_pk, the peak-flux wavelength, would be 7723 angstrom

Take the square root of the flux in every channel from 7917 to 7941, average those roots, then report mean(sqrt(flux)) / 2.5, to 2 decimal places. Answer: 1.32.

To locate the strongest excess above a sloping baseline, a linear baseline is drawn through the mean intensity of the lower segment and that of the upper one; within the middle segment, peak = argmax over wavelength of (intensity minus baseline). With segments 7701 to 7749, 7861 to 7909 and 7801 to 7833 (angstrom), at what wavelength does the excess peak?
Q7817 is 7819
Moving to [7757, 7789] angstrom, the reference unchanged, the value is 7759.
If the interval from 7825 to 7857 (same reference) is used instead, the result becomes 7843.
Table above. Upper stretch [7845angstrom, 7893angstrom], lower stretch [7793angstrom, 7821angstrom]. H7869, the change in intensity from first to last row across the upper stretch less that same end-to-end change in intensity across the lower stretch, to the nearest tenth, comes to -1.1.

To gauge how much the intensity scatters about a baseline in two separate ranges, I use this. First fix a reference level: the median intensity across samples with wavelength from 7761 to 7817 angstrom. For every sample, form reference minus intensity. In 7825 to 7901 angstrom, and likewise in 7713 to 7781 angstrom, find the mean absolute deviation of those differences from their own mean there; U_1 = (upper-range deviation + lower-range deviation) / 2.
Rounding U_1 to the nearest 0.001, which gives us 0.182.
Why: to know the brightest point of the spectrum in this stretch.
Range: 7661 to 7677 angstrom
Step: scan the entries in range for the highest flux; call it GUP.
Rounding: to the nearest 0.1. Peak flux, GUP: 11.3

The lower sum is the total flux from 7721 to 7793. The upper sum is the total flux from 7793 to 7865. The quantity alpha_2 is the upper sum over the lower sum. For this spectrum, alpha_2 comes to 1.02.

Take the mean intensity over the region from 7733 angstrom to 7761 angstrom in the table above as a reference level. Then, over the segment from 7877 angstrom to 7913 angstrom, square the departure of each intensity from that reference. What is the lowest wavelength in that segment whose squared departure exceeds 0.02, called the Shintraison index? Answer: 7887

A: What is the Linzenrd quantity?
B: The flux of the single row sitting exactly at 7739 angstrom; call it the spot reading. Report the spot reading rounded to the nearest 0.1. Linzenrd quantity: 11.1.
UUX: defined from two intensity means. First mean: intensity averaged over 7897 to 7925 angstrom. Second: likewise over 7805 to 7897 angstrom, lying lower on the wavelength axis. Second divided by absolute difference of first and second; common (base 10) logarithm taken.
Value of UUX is 1.5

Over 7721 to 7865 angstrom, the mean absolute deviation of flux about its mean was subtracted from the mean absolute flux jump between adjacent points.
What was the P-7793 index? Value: -0.036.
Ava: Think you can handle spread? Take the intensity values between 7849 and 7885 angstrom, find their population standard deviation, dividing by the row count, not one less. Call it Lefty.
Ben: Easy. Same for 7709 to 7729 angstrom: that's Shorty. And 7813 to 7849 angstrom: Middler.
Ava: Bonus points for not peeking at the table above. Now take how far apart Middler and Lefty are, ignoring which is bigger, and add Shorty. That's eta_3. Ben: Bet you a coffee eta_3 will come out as 0.238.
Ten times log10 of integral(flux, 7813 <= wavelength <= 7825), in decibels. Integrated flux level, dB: 21.5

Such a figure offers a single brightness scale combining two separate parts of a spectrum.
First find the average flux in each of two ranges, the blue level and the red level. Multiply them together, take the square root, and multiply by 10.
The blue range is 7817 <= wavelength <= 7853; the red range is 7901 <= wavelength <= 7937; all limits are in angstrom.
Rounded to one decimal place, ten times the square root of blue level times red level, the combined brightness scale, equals 112.0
